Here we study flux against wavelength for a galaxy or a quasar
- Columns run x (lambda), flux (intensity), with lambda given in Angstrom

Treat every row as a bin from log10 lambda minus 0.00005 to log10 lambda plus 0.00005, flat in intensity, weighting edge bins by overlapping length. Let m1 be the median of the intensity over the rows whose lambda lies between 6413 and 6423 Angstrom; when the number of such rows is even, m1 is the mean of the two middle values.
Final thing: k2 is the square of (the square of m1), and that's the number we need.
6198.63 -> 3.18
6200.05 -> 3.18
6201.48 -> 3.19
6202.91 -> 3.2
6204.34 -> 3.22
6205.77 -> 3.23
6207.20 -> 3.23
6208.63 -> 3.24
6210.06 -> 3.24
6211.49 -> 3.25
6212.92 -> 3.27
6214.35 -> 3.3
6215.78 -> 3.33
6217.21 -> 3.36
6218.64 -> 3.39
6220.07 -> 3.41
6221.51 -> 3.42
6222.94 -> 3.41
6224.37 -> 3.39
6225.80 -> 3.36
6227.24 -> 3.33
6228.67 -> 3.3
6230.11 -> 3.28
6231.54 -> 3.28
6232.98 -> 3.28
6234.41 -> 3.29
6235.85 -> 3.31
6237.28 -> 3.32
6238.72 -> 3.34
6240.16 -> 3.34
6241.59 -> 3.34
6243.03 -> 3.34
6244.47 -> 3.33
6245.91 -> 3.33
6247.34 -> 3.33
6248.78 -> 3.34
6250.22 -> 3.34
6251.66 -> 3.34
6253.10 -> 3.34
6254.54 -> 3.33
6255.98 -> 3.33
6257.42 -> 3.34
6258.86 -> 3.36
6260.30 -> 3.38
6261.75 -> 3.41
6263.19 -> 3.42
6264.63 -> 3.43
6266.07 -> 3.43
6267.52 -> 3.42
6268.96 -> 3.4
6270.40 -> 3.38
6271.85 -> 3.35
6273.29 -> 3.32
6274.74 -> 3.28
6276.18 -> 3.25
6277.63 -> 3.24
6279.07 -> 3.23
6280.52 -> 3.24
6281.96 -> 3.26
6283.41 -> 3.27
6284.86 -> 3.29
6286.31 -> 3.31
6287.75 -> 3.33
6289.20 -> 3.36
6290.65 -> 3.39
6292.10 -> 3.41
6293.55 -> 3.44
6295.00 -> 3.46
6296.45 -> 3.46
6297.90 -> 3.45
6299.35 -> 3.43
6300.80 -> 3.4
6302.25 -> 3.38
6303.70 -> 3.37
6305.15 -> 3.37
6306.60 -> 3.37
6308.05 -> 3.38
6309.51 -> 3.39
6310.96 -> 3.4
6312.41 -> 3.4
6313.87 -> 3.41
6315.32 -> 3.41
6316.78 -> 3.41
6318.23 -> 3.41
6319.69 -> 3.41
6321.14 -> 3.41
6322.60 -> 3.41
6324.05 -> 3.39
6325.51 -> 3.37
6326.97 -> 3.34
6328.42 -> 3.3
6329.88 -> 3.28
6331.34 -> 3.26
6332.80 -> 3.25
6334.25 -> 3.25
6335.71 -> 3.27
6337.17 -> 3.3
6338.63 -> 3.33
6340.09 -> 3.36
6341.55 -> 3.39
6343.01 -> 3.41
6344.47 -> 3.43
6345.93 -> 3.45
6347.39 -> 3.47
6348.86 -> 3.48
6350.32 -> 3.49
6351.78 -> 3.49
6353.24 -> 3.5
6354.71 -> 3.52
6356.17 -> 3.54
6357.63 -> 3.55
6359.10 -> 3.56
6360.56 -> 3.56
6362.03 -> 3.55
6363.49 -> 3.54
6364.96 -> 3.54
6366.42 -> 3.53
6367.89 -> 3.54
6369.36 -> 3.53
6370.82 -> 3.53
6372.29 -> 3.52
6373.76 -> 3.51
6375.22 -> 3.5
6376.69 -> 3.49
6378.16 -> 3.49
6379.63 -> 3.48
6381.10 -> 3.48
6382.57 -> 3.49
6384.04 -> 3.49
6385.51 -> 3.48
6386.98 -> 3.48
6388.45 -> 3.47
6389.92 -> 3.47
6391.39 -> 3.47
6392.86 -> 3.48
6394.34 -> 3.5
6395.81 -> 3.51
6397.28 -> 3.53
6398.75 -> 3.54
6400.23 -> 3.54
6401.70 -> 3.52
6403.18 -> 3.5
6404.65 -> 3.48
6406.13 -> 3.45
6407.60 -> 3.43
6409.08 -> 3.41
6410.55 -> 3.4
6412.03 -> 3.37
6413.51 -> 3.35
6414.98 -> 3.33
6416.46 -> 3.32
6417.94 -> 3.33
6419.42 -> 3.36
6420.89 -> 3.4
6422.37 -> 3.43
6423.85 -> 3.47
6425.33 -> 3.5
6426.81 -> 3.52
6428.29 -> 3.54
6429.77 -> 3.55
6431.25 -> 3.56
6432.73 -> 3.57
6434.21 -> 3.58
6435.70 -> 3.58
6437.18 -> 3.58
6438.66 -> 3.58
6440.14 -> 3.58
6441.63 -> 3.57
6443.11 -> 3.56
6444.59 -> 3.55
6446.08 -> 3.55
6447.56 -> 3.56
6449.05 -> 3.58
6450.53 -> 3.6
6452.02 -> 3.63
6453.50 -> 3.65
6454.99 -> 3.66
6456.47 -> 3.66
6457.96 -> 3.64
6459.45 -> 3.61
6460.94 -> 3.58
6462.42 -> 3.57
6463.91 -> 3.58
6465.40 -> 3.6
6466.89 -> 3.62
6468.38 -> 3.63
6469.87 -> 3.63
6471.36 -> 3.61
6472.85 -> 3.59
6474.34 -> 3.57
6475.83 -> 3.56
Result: 126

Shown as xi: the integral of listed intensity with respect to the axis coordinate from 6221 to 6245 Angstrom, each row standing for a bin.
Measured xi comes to 80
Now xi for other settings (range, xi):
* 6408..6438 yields 104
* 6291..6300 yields 31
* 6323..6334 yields 36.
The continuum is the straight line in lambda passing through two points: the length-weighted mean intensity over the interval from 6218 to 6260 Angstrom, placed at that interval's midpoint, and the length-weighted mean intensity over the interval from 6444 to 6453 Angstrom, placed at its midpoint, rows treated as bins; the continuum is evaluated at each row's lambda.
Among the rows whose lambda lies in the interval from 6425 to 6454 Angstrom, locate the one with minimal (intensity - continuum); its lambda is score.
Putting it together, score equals 6425.33 Angstrom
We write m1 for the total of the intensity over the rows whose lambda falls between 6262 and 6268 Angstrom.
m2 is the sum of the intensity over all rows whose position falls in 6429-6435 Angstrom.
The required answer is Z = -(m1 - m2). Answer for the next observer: 0.6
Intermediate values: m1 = 13.70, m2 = 14.3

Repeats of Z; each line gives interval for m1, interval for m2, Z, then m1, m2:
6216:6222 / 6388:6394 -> 0.3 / 13.58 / 13.9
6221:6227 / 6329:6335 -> -0.5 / 13.58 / 13.0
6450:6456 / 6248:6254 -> -1.2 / 14.54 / 13.4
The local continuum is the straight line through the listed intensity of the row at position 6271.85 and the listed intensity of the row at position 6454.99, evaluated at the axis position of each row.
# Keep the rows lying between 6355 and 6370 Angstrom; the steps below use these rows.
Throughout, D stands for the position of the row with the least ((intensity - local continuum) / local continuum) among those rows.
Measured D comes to 6369.36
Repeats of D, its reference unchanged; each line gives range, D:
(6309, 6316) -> 6309.51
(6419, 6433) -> 6419.42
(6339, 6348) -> 6340.09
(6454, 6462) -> 6460.94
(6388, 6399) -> 6391.39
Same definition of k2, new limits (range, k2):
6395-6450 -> 154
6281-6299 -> 130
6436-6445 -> 163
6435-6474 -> 165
